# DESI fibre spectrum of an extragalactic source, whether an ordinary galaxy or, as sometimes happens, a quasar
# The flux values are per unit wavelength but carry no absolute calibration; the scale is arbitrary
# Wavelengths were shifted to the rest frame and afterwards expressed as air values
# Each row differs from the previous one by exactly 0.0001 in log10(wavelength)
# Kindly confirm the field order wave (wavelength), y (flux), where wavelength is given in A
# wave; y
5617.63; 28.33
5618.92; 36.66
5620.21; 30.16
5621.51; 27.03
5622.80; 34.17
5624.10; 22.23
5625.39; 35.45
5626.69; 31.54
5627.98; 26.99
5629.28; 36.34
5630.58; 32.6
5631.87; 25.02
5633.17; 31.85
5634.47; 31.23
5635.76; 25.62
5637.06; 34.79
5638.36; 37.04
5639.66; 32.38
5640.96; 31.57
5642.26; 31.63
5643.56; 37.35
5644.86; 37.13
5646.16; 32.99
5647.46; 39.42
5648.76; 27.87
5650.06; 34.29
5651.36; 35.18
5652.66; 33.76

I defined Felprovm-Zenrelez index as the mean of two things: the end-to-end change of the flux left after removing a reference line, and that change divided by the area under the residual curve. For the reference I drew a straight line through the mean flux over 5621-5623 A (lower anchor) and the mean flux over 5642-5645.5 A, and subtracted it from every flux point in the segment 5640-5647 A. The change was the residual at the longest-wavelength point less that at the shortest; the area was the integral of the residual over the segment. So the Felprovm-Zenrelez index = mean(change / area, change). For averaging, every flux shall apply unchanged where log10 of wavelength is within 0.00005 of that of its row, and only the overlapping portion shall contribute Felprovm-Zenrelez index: 0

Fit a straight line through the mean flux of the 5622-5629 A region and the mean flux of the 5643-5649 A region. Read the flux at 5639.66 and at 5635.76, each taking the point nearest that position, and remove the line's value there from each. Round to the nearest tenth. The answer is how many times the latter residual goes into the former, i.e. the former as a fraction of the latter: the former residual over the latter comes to 0.2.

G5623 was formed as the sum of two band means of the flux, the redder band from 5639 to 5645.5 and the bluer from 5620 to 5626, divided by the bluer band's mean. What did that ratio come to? 2.14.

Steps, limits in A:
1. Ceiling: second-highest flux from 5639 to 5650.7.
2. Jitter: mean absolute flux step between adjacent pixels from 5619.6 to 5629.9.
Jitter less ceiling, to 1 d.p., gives -29.7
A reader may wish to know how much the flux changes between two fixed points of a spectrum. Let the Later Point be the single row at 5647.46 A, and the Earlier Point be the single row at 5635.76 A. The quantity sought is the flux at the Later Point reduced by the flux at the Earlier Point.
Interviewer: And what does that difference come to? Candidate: 14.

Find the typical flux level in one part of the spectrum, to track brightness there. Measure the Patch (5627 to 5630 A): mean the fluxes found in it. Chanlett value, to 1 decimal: 31.7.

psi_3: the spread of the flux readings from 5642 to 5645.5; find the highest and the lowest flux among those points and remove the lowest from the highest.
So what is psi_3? 5.7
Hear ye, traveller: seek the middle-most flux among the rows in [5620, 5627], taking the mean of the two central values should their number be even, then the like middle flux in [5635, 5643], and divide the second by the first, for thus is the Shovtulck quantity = 1.04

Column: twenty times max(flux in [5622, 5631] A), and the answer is 727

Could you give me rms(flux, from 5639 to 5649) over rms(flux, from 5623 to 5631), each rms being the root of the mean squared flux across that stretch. 1.09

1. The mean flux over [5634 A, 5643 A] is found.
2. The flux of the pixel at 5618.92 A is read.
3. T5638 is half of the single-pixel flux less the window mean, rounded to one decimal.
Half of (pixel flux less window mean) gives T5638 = 2.3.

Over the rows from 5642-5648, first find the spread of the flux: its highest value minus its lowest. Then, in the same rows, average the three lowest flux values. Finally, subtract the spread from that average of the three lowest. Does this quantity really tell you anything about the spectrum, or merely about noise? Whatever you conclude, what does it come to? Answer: 26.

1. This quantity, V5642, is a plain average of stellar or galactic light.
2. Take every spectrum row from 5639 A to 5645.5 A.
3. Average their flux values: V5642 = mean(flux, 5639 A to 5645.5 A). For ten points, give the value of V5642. 34.0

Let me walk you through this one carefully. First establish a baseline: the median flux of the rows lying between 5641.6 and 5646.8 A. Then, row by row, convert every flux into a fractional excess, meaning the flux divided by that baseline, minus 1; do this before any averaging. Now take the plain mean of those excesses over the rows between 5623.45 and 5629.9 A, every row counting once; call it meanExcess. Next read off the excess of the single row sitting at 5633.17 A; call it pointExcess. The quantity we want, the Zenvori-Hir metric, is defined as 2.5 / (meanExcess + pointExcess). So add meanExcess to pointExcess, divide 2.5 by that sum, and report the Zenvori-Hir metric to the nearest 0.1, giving -11.3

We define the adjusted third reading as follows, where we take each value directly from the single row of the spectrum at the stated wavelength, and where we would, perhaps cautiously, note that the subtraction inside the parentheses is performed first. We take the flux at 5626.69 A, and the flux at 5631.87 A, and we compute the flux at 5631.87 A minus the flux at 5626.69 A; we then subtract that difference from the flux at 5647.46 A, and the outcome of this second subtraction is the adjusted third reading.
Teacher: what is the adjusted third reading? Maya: 46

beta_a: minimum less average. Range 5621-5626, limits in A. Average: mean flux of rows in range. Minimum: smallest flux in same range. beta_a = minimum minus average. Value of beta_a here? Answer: -7.5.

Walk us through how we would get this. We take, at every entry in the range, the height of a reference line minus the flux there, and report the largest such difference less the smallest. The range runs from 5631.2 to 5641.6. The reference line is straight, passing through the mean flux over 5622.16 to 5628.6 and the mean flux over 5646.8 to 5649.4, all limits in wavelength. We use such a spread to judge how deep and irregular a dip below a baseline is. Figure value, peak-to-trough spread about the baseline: 11.0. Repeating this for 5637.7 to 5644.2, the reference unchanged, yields 6.0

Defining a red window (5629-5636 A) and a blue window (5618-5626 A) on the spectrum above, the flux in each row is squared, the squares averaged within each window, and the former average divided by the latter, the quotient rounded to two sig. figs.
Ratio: 0.96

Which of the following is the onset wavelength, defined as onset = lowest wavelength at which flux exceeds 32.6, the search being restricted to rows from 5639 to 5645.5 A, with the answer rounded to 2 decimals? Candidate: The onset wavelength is 5643.56 A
